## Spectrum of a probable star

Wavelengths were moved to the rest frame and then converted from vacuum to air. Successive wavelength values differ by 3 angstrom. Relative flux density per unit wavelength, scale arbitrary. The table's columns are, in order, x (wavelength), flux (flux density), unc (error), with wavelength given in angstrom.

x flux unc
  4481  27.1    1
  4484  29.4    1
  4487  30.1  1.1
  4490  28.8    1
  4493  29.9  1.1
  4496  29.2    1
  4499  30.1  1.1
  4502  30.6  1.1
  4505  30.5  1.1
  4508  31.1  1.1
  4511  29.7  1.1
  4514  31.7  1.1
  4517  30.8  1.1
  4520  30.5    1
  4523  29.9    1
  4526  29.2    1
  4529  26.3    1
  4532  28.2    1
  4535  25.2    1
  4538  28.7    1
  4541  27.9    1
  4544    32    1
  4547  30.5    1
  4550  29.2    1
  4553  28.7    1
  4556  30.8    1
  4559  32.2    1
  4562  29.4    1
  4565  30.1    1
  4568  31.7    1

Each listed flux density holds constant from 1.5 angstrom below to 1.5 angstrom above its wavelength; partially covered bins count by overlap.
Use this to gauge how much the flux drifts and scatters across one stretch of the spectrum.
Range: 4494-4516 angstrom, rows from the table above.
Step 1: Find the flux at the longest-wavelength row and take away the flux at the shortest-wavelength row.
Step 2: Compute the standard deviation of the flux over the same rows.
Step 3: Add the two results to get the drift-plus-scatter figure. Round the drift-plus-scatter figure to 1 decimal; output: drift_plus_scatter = 3.3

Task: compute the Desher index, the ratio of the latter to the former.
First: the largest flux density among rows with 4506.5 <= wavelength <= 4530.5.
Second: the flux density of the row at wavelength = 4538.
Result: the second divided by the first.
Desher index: 0.91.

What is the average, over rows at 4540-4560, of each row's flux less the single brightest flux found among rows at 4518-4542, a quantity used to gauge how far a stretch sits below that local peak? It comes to -0.31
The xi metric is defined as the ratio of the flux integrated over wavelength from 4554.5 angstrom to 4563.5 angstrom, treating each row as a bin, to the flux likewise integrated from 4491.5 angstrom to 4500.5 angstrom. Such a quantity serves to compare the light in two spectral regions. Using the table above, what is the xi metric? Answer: 1.04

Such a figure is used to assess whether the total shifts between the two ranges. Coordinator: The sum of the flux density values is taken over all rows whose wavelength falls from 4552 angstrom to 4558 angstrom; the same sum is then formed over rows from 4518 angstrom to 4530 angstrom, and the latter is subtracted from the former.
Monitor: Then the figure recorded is -56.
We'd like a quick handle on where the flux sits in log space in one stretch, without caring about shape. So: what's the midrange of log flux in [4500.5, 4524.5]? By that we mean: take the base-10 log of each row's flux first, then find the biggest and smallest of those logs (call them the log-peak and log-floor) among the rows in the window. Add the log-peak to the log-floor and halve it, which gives 1.49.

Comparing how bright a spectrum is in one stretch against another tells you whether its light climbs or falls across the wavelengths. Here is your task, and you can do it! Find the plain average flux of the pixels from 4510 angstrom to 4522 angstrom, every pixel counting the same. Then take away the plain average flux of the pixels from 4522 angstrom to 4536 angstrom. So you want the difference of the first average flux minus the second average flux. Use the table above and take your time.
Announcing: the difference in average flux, 2.9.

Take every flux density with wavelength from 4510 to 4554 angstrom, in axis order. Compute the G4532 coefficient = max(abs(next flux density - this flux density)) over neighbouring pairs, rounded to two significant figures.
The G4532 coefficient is 4.1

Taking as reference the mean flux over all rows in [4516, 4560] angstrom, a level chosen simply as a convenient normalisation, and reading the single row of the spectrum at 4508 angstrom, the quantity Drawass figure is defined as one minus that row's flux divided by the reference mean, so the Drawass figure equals -0.06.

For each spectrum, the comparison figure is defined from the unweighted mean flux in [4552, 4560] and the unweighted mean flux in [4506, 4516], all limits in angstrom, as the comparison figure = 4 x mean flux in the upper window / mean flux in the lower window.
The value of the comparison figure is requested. 3.97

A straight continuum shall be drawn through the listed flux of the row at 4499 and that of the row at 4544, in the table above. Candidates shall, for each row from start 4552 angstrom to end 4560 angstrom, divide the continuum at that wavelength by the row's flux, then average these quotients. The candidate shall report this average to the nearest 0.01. 1.07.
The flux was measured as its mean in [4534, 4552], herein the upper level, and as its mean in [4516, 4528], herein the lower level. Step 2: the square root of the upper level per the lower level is 0.98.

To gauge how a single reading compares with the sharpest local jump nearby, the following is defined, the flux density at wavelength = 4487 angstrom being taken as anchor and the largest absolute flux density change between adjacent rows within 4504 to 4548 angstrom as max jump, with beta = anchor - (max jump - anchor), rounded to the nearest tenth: 56.1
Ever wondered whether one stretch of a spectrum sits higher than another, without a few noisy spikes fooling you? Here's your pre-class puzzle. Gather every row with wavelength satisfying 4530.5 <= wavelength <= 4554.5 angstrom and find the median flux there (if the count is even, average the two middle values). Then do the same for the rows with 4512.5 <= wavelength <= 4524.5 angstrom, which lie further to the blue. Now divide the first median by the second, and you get 0.936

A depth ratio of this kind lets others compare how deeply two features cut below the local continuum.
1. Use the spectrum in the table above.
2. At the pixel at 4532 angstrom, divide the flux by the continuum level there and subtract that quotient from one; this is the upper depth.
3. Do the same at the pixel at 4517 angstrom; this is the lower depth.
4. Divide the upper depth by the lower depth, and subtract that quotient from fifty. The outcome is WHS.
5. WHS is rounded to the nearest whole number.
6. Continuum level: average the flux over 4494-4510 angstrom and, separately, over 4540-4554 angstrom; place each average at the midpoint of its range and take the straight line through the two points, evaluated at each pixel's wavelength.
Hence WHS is 52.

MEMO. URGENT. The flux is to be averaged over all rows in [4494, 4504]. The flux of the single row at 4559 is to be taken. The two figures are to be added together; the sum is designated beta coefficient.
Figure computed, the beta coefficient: 62.2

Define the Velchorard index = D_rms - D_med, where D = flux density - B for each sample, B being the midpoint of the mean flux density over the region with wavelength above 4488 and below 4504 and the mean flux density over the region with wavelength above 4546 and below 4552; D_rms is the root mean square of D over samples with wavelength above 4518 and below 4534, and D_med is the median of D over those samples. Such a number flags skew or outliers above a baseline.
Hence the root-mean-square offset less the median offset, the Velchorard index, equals 2.3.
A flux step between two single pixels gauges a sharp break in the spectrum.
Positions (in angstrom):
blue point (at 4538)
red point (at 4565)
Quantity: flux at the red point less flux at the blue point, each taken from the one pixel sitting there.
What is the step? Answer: 1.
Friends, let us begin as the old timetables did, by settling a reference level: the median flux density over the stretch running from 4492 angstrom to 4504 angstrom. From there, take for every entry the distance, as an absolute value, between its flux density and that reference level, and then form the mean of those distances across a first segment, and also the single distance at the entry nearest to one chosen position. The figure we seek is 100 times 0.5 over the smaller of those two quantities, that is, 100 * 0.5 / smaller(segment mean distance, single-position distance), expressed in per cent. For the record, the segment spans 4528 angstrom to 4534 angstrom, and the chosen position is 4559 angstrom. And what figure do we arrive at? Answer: 23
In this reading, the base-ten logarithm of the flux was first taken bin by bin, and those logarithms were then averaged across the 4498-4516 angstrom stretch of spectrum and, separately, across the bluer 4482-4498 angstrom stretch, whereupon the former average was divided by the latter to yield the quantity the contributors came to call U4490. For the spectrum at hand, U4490 1.01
